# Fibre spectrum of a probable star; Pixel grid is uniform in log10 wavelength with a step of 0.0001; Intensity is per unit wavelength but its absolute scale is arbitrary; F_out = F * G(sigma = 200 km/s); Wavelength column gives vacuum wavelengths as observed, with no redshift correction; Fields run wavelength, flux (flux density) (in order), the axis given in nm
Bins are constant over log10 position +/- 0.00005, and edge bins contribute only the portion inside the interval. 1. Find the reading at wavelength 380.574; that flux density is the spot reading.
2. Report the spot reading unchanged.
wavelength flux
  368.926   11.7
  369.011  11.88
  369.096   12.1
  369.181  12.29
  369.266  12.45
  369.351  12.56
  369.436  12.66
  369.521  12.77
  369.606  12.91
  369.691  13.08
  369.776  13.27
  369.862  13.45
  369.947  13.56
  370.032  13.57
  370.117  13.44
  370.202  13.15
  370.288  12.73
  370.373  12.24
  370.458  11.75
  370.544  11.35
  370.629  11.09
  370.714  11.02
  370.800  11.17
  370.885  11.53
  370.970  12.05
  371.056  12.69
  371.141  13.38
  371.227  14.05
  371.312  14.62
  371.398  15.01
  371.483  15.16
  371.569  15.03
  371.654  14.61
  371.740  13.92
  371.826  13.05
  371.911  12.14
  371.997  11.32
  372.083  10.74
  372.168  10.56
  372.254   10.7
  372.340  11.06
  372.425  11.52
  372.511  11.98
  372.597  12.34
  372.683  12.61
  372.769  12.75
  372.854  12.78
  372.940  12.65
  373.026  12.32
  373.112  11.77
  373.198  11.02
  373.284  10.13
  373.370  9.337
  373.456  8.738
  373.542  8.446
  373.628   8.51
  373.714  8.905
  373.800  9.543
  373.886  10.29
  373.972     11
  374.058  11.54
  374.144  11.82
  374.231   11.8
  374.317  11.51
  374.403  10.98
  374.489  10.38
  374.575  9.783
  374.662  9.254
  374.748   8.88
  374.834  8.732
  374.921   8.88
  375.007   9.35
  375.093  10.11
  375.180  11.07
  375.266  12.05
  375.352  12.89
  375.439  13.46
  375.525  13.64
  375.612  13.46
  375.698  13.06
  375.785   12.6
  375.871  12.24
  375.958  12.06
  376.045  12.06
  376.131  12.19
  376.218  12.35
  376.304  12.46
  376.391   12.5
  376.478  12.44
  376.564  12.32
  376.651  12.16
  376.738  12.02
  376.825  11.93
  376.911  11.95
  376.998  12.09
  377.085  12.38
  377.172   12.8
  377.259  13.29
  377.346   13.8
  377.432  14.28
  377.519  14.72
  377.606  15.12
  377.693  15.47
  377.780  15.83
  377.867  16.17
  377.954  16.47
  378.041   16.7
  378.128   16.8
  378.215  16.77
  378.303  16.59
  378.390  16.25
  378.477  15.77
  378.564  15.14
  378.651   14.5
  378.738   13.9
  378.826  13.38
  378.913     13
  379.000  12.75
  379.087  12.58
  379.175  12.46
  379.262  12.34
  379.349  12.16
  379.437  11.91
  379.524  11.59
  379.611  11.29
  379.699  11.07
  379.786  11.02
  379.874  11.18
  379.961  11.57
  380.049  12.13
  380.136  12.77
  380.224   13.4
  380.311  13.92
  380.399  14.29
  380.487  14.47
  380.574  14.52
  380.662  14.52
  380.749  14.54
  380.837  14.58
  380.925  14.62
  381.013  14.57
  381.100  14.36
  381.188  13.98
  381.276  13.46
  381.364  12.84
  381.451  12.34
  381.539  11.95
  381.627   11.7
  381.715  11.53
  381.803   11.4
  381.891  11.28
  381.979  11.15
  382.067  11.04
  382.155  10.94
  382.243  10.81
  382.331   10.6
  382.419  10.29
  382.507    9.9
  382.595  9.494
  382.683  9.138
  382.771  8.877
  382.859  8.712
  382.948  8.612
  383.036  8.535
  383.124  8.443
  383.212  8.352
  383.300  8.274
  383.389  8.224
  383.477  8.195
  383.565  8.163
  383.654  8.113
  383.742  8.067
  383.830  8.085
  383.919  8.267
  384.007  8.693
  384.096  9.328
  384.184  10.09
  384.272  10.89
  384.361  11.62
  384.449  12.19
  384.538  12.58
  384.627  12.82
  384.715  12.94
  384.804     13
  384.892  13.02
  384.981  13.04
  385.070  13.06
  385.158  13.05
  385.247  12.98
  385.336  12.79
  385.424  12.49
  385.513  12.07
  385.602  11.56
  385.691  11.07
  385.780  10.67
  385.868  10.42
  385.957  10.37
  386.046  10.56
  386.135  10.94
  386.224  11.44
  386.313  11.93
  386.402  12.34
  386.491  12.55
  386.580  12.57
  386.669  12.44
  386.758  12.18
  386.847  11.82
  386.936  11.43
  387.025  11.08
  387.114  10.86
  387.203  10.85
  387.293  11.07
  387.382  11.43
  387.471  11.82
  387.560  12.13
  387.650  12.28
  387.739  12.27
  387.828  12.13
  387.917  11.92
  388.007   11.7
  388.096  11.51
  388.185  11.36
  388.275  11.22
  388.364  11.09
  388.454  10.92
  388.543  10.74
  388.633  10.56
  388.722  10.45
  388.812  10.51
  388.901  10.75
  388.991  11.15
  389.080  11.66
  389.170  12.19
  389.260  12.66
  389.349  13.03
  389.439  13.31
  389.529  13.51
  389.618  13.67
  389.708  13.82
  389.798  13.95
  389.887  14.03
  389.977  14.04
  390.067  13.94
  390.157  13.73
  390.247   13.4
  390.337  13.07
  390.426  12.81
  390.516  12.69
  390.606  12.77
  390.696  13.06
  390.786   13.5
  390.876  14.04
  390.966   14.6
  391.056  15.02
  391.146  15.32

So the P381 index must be 14.52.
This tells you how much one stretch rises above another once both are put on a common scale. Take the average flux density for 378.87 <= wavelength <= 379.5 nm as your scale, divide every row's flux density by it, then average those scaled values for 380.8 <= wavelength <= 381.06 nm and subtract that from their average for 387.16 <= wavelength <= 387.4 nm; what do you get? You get -0.28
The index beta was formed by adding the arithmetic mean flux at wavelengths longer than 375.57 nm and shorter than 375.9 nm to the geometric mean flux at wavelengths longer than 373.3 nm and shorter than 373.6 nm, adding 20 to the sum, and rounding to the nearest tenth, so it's 41.7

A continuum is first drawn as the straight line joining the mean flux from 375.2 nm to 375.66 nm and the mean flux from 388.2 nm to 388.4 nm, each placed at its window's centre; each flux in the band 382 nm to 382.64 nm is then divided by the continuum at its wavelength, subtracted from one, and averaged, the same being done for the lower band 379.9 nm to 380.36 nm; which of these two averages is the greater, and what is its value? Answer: 0.13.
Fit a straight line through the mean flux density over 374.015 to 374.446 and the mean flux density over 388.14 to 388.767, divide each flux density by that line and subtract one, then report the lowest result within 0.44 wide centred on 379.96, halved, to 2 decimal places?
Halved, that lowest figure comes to -0.01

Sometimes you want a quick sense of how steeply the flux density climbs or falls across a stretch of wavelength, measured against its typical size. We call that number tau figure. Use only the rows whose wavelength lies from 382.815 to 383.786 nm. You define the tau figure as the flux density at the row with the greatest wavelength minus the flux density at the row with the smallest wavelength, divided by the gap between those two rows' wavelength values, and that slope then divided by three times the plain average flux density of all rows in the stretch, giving -0.029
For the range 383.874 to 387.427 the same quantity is 0.026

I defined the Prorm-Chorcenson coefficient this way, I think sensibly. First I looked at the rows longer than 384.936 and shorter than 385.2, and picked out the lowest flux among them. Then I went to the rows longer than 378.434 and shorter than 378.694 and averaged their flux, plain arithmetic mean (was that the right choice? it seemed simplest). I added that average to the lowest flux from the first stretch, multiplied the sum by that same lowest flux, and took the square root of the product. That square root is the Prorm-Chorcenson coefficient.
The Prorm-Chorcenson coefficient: 19.2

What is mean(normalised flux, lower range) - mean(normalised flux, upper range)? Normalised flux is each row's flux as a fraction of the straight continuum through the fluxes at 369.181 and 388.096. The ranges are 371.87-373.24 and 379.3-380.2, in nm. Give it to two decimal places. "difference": -0.02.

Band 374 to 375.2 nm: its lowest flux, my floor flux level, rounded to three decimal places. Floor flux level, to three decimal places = 8.732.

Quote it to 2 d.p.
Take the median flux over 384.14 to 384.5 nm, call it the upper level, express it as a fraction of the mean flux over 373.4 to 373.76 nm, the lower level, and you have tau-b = 1.30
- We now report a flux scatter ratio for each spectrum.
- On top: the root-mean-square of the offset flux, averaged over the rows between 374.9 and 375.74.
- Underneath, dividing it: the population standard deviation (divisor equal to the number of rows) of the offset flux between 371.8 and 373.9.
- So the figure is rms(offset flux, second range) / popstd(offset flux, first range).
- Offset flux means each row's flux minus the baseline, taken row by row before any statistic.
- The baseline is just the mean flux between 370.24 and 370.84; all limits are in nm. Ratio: 1.2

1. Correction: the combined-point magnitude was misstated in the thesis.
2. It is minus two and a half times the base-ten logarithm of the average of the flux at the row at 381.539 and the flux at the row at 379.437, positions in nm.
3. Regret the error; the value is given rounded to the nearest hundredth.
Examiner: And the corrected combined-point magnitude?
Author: -2.69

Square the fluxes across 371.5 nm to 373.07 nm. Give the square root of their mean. 12.4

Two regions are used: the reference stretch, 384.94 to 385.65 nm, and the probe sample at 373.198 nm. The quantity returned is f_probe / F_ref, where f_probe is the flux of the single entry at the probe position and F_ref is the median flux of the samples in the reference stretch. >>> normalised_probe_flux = 0.86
